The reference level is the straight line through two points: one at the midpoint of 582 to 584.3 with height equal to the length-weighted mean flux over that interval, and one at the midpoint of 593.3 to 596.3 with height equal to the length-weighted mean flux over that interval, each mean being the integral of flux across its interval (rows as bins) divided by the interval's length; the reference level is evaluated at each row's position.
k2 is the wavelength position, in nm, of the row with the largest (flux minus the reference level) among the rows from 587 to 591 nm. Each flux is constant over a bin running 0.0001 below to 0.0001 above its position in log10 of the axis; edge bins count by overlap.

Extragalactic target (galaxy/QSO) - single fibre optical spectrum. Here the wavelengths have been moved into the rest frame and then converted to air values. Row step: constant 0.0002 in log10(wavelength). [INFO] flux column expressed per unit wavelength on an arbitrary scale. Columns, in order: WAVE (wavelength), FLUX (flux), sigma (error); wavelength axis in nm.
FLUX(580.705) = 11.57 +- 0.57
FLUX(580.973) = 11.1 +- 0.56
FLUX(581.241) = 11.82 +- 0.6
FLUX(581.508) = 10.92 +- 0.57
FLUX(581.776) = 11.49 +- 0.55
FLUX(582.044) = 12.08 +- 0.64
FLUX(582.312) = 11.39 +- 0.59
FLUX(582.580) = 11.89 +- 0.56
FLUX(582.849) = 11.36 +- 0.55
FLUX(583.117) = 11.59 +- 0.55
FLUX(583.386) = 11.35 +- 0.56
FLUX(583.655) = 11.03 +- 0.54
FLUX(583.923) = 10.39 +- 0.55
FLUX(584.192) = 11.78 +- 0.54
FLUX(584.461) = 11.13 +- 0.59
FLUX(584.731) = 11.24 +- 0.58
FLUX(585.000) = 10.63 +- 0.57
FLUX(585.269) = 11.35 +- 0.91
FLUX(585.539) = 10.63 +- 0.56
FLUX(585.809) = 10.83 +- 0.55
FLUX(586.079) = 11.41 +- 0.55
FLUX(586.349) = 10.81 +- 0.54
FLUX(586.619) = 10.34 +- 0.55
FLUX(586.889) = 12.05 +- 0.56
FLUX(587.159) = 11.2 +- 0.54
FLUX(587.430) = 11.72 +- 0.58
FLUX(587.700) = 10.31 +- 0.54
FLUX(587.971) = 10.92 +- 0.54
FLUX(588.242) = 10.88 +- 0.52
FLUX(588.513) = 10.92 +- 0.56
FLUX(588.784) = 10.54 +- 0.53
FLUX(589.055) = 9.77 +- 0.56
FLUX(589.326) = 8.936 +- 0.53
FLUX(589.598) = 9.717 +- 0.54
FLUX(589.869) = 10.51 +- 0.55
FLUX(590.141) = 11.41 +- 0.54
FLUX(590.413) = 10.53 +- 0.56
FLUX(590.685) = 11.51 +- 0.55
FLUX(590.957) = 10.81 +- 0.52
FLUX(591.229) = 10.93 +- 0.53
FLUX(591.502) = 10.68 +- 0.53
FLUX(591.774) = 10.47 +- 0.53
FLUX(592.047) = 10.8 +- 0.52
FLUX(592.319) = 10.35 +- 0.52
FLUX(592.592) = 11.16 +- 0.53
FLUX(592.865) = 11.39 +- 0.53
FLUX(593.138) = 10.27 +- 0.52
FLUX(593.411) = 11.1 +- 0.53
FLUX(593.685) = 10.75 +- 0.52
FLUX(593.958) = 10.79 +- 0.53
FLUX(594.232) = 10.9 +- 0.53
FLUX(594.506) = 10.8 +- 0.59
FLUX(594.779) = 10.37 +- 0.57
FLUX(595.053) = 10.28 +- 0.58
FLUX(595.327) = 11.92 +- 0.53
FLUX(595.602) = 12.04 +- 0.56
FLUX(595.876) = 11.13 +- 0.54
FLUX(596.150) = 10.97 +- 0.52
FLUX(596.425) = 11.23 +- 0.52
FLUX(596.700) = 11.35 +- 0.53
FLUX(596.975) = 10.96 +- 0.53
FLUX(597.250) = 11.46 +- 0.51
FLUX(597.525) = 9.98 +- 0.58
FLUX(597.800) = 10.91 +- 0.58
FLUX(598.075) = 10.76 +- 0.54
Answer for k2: 587.430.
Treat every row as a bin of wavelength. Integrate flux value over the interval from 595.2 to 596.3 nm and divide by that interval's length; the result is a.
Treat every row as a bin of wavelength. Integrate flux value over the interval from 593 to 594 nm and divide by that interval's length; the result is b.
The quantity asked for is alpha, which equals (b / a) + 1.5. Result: 2.43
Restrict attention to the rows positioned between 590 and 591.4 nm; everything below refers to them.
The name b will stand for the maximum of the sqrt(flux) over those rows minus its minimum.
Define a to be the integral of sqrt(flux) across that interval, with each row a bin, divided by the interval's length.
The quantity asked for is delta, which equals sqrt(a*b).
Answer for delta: 0.70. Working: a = 3.32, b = 0.148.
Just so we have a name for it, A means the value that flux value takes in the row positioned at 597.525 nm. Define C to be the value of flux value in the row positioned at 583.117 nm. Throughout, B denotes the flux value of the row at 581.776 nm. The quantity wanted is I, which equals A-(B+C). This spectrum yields -13.1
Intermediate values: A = 9.98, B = 11.49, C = 11.59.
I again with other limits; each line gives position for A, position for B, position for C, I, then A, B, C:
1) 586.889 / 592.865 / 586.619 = -9.7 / 12.05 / 11.39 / 10.34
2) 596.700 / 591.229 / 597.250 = -11.0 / 11.35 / 10.93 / 11.46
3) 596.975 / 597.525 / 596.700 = -10.4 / 10.96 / 9.98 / 11.35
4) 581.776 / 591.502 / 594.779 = -9.6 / 11.49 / 10.68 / 10.37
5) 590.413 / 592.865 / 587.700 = -11.2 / 10.53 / 11.39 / 10.31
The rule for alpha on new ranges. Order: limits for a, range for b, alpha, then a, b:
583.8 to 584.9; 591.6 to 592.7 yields 2.46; 11.1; 10.7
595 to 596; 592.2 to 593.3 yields 2.45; 11.4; 10.8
